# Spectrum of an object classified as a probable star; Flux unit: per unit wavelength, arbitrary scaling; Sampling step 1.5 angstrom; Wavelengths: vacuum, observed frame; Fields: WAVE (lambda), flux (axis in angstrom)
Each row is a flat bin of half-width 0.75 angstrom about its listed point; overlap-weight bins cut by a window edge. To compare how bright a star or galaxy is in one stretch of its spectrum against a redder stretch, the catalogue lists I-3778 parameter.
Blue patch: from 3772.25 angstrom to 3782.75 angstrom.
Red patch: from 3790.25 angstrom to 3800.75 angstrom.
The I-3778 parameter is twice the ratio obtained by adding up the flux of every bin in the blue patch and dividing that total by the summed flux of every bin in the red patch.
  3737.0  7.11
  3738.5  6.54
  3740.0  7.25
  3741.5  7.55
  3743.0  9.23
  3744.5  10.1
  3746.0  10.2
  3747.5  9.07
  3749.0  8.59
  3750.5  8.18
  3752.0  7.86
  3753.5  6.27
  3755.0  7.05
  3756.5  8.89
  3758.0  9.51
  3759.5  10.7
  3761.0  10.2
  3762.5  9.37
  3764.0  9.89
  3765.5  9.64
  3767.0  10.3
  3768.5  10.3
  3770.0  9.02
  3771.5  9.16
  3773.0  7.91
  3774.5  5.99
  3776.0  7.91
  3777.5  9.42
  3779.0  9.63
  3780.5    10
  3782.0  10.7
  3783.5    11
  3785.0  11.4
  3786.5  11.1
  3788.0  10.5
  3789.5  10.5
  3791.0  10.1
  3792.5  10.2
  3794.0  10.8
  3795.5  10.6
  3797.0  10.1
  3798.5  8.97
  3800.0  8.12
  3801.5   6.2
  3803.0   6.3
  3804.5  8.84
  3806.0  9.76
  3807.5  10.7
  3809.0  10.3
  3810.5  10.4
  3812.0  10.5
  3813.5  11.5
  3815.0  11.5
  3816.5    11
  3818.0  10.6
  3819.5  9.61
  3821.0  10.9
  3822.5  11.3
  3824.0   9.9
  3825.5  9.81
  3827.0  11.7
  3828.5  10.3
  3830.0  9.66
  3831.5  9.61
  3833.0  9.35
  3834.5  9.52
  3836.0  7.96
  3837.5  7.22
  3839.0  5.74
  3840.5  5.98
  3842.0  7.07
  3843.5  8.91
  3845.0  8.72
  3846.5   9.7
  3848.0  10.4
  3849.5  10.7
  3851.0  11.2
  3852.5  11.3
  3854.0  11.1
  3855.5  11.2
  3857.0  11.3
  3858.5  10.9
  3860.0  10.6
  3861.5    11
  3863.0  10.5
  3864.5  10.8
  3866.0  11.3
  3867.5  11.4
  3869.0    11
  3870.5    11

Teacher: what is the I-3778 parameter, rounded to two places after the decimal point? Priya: 1.79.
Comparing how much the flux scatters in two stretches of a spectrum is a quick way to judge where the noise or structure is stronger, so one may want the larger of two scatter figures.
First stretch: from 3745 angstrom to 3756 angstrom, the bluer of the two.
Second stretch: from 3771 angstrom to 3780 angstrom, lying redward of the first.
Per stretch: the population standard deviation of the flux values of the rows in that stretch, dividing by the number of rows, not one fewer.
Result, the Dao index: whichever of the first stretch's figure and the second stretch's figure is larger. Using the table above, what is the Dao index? 1.3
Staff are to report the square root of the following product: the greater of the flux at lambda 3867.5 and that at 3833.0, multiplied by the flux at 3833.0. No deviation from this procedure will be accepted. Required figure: 10.3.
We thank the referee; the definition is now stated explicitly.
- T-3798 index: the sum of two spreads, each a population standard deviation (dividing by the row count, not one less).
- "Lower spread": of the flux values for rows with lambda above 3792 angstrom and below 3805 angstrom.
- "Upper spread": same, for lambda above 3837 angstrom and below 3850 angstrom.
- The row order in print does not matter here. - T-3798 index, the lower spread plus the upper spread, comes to 3.4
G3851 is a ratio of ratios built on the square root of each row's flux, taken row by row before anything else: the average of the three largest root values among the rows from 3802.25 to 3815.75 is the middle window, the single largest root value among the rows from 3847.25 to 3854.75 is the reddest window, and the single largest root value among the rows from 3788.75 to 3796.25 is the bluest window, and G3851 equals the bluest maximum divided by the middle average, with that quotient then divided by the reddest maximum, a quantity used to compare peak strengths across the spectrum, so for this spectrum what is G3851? 0.292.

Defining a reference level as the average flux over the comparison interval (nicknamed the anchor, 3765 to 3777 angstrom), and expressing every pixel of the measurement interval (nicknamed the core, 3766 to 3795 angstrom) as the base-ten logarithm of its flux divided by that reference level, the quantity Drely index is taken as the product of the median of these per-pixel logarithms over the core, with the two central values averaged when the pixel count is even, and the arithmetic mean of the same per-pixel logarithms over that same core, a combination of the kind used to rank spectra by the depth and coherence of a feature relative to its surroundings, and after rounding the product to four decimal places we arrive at 0.0028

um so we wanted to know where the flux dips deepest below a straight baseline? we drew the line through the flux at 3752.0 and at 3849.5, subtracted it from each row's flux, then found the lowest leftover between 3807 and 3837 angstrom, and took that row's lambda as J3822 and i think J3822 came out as 3836.0 angstrom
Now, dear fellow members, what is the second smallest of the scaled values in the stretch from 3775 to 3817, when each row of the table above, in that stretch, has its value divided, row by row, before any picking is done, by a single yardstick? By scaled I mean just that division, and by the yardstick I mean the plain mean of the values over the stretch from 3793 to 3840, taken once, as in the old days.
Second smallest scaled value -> 0.65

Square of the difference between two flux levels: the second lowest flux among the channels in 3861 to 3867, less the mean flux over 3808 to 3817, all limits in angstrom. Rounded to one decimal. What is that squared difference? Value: 0.0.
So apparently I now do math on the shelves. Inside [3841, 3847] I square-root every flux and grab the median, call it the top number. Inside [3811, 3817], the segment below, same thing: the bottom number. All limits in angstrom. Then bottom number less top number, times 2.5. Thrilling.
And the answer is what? 1.0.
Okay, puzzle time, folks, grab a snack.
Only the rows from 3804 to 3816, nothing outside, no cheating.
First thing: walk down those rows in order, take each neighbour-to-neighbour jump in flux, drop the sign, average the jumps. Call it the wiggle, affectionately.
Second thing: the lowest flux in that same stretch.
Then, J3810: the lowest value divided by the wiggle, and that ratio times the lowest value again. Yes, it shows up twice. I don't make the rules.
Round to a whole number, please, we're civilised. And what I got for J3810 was 158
